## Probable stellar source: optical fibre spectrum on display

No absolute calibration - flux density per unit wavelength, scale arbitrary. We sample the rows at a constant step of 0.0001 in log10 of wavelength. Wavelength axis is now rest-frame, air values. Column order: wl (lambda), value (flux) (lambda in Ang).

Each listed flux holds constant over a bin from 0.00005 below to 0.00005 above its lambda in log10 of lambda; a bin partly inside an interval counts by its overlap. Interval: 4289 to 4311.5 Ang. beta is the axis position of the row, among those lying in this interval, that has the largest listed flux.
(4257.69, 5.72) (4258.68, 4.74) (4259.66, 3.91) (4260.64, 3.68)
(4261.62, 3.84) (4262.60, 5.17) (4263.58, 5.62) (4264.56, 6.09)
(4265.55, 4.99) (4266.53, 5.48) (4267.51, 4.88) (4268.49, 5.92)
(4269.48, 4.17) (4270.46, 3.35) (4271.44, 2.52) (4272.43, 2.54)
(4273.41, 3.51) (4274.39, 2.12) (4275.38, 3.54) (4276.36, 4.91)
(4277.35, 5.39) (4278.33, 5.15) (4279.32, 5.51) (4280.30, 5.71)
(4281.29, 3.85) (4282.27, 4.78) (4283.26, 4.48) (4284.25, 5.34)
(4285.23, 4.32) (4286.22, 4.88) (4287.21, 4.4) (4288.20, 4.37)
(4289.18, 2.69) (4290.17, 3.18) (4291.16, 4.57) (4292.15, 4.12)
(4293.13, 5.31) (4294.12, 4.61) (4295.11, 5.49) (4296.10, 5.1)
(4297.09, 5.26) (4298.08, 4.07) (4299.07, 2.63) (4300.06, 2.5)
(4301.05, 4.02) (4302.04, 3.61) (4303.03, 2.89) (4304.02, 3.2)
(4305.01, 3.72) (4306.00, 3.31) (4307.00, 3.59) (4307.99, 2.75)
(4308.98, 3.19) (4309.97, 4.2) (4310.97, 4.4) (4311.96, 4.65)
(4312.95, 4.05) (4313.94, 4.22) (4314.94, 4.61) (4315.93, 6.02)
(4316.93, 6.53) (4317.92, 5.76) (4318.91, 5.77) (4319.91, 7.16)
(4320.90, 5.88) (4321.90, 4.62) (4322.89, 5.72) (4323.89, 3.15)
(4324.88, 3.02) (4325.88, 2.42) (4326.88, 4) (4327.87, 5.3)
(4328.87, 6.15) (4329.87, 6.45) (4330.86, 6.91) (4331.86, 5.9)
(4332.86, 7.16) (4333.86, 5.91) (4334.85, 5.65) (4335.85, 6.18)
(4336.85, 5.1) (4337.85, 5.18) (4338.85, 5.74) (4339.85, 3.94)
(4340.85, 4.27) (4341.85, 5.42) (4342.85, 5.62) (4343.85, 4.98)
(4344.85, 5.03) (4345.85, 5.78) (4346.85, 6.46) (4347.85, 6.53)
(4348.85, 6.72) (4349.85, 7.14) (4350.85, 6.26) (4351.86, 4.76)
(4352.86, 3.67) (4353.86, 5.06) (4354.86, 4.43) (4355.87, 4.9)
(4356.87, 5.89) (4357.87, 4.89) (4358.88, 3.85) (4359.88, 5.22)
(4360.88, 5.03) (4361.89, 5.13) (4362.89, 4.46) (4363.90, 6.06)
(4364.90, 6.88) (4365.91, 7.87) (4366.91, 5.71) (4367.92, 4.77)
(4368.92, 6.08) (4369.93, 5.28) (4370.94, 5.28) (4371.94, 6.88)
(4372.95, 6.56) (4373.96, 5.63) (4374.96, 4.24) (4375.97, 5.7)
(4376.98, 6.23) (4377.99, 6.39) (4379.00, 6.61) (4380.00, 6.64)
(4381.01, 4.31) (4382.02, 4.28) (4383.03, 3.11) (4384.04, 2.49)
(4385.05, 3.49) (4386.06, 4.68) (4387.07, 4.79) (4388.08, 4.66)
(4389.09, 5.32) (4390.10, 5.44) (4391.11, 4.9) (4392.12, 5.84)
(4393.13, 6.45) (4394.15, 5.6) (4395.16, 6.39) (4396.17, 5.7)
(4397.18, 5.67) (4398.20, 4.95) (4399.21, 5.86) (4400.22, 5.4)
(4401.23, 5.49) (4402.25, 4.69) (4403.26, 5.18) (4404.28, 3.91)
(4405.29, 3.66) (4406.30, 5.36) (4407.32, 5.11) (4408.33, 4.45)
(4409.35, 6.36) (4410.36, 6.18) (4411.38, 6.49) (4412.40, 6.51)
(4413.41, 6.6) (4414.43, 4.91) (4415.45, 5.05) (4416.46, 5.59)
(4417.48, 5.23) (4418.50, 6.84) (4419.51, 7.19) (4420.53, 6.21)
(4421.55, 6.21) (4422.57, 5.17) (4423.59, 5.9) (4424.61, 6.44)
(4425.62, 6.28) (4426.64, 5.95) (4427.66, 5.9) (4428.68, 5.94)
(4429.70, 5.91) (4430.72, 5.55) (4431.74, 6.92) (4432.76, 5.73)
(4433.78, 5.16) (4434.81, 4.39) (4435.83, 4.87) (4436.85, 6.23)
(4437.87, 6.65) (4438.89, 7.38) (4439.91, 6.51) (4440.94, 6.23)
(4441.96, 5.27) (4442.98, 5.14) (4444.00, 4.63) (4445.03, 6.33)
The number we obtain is 4295.11 Ang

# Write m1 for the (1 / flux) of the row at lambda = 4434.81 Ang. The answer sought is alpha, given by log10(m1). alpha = -0.64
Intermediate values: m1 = 0.23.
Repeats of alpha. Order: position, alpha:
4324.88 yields -0.48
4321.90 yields -0.66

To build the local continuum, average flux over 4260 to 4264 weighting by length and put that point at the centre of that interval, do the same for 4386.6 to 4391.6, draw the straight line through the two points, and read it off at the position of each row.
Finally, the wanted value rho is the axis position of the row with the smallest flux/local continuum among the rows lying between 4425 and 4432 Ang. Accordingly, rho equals 4430.72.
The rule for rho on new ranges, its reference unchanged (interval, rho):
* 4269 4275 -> 4274.39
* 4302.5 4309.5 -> 4307.99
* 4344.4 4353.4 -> 4352.86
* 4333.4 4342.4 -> 4339.85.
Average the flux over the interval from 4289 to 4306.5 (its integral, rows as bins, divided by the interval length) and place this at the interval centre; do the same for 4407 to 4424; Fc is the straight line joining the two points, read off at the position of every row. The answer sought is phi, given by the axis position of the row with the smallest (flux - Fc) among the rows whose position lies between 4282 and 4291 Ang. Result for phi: 4289.18 Ang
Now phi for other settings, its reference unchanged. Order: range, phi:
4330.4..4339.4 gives 4336.85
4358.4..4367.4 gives 4358.88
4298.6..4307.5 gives 4300.06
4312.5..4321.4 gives 4312.95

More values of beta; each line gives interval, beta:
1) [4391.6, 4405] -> 4393.13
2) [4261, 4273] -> 4264.56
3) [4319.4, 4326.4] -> 4319.91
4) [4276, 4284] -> 4280.30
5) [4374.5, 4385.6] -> 4380.00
